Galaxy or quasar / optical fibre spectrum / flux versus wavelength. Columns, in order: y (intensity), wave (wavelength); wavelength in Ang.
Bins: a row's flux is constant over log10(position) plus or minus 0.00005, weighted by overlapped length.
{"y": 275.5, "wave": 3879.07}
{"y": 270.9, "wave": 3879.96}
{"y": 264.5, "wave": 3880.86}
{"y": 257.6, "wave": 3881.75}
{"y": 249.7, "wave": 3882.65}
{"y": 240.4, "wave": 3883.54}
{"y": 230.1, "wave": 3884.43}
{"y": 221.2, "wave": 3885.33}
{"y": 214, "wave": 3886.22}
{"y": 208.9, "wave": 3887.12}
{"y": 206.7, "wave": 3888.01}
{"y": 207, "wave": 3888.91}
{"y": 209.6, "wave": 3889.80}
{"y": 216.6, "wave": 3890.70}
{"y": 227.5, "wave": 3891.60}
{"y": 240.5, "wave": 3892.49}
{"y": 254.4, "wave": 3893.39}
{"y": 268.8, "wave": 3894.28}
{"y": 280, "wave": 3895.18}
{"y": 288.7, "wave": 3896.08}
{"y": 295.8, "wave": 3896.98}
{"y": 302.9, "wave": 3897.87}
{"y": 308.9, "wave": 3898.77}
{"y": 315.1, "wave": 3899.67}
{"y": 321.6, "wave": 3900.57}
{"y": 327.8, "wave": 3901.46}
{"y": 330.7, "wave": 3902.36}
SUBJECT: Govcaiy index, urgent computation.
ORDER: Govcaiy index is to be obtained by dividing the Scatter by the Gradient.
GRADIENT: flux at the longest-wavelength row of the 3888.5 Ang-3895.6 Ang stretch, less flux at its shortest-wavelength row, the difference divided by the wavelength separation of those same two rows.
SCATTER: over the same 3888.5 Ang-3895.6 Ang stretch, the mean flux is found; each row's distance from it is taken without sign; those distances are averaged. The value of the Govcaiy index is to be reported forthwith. 2.0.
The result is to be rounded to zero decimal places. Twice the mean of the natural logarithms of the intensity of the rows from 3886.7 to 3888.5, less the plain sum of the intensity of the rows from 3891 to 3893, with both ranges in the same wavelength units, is -457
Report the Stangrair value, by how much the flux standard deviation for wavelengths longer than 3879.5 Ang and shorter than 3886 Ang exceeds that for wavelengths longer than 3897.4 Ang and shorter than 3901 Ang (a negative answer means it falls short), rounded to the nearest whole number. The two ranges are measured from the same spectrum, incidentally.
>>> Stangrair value 10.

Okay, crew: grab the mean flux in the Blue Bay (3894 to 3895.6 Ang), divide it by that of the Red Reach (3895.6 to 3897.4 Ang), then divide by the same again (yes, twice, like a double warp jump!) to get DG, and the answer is 0.0032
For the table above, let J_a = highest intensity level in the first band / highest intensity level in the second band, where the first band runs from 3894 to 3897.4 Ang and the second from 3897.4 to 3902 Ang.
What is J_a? 0.90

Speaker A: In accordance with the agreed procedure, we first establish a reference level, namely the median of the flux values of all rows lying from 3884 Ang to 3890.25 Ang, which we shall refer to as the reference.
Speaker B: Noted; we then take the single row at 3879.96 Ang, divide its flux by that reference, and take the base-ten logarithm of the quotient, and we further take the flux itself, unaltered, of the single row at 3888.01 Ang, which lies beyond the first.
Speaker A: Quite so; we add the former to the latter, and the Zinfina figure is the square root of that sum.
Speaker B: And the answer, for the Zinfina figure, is 14.4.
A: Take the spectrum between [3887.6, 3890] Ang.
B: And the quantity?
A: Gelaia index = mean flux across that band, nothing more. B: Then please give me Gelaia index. 208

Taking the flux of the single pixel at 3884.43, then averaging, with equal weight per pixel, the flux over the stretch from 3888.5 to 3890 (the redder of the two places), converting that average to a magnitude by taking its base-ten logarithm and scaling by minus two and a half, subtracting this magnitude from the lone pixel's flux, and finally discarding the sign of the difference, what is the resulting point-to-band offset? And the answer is 236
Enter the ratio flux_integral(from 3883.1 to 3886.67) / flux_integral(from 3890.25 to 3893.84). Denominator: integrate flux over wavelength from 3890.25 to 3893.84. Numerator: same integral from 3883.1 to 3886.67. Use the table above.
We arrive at 0.96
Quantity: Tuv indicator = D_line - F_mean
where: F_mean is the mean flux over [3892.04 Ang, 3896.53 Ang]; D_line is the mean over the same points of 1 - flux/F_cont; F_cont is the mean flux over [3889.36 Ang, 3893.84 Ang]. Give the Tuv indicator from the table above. -267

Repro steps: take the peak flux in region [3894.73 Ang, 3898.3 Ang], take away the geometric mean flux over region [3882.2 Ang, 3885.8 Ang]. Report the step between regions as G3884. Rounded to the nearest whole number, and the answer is 68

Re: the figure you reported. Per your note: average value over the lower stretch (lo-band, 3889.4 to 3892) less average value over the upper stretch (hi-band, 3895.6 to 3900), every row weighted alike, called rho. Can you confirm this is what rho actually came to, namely -84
